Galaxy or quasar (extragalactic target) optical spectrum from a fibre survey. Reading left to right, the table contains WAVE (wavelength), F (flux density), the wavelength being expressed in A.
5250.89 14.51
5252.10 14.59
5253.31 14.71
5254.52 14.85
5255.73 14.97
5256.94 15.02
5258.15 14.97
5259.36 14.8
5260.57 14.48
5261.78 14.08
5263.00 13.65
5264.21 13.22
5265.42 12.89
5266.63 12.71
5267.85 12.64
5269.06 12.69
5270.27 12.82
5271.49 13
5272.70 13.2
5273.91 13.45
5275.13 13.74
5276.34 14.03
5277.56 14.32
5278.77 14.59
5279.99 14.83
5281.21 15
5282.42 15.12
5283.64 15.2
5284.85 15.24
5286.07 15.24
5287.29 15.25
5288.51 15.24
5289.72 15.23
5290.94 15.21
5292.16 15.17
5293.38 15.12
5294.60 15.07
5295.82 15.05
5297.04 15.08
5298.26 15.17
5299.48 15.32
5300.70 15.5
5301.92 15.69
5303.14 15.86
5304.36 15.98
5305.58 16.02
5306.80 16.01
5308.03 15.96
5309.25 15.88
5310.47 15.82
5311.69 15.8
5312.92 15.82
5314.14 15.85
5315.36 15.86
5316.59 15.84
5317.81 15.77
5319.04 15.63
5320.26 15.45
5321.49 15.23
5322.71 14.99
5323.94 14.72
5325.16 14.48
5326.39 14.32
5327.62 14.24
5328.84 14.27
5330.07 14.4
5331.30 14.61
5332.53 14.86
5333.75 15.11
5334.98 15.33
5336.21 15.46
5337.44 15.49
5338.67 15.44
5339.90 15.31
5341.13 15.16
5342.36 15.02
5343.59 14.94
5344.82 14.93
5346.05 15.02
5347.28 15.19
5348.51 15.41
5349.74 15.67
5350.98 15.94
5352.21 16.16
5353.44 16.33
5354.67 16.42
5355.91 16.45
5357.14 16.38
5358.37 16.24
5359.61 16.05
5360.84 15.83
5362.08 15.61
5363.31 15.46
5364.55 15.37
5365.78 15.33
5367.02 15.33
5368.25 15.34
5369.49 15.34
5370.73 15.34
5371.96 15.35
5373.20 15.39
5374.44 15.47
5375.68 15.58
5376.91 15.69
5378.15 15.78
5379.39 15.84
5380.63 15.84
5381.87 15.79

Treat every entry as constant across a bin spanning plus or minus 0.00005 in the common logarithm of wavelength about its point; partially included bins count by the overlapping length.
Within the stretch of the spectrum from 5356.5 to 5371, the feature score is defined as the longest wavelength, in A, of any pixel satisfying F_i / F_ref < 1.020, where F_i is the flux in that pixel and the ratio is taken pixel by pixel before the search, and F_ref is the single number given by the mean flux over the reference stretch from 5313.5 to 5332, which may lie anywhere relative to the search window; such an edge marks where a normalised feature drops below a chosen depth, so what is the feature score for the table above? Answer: 5370.73 A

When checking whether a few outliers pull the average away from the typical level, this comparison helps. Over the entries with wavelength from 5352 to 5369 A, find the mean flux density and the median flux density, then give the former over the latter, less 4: -3.00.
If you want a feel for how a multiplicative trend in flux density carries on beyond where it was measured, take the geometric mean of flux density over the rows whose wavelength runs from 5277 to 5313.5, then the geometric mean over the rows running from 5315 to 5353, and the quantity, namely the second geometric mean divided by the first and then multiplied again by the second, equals 15.0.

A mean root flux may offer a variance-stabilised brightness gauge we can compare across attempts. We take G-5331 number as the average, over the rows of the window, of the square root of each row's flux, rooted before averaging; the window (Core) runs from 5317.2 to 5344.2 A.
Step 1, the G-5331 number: 3.87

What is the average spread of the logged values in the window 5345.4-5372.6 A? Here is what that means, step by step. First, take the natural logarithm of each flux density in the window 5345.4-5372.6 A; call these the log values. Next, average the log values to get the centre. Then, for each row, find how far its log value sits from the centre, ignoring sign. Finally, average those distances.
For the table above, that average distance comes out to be 0.0255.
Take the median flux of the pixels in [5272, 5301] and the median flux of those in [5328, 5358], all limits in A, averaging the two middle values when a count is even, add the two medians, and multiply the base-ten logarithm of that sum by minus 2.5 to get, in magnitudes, -3.71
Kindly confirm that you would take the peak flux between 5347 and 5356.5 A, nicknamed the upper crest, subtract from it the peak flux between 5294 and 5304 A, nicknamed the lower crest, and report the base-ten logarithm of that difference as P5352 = -0.23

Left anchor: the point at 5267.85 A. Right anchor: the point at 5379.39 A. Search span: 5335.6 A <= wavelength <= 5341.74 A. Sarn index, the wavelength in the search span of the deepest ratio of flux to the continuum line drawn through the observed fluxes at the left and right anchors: 5341.13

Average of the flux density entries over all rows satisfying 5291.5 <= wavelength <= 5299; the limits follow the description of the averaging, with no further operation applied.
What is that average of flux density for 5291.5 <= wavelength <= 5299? 15.1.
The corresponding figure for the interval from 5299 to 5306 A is 15.7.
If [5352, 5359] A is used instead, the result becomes 16.3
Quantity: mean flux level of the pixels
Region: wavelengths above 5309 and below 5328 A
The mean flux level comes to 15.36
